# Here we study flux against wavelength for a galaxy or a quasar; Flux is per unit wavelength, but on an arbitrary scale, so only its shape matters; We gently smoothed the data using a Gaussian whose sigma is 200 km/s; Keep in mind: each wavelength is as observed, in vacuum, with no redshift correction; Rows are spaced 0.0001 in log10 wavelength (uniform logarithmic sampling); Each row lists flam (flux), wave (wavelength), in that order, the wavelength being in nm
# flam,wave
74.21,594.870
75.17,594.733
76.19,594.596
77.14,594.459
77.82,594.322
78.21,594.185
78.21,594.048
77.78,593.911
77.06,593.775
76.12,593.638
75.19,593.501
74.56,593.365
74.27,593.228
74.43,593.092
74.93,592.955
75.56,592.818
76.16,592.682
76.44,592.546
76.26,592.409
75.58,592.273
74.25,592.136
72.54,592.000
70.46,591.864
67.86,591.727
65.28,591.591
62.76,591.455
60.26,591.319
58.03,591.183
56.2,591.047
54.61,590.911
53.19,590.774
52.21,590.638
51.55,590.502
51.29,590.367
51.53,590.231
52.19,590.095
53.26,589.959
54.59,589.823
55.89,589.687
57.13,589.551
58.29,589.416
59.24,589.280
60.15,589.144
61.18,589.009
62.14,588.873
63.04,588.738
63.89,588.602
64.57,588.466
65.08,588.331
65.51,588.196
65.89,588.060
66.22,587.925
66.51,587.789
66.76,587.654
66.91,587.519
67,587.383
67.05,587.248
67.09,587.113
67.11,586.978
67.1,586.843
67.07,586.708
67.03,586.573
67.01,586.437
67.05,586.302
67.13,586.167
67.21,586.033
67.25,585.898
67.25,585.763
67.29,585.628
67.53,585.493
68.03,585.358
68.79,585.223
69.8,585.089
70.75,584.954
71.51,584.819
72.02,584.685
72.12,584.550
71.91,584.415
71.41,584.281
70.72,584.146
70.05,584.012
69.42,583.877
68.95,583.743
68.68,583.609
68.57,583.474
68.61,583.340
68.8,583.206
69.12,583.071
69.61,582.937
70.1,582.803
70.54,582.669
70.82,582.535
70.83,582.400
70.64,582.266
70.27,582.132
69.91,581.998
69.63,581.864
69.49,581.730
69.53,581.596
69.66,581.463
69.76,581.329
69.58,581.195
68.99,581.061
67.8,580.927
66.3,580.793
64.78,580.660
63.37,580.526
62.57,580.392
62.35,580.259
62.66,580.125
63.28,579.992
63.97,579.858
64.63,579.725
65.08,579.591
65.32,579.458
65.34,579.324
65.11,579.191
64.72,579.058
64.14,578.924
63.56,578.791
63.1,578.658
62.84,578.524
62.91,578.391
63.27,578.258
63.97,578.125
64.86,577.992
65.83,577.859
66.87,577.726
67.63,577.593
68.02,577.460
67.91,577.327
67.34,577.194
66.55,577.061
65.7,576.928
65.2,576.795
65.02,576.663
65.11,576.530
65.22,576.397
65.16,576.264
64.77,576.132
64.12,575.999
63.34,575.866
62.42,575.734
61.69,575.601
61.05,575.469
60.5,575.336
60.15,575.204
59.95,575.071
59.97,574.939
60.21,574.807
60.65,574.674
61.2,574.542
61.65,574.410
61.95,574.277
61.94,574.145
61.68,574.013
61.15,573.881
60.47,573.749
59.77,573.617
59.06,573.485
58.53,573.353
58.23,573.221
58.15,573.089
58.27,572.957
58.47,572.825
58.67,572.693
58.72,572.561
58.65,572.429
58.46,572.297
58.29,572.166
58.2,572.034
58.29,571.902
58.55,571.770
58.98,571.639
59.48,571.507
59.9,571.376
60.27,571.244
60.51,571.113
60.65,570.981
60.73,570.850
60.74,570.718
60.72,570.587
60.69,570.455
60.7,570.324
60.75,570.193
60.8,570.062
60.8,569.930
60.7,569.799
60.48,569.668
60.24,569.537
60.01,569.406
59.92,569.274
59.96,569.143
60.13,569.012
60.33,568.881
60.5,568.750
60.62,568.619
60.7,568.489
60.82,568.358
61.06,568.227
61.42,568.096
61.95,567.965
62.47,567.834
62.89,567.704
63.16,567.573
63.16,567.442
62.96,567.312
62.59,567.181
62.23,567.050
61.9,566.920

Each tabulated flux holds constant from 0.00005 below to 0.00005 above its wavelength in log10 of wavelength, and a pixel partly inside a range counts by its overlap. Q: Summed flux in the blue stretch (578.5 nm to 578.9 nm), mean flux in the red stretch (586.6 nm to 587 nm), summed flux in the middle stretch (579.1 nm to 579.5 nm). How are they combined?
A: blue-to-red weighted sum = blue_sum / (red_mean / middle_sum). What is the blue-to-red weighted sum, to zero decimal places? 553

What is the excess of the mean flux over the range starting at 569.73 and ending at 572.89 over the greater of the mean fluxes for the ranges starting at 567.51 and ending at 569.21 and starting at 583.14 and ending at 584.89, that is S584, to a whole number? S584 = -11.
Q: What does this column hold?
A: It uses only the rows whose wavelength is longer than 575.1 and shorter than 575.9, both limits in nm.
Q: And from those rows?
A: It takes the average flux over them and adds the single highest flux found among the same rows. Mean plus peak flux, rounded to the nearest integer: 125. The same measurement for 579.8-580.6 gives 127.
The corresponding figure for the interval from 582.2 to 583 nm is 141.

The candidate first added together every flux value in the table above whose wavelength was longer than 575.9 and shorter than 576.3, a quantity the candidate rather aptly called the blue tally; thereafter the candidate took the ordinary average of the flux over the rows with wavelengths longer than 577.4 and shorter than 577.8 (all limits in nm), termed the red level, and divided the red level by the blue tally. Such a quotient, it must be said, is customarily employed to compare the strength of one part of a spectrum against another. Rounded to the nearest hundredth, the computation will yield 0.35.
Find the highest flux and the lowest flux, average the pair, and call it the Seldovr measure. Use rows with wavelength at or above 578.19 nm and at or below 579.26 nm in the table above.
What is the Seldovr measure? 64.0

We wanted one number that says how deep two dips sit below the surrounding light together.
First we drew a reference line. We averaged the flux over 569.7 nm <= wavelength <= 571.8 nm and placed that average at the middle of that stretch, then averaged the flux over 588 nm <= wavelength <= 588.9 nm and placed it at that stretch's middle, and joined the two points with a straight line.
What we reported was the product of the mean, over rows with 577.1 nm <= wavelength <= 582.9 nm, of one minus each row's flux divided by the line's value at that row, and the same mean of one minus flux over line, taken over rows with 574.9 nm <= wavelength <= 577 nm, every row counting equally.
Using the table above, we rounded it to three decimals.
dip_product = 0.002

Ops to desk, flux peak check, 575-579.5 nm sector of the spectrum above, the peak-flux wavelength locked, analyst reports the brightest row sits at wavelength 577.460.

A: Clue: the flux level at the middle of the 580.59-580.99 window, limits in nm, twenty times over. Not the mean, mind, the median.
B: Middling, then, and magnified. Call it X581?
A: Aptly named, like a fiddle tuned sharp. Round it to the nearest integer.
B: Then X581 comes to 1326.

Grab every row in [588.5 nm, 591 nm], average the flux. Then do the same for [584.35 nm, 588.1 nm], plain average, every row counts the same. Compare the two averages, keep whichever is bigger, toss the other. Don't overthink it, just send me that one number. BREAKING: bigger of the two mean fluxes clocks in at 68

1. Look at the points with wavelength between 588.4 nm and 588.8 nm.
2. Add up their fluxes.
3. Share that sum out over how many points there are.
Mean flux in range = 64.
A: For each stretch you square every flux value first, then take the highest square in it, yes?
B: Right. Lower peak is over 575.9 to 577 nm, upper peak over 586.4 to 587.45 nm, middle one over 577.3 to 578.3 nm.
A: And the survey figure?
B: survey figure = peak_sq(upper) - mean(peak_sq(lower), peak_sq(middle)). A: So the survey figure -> 32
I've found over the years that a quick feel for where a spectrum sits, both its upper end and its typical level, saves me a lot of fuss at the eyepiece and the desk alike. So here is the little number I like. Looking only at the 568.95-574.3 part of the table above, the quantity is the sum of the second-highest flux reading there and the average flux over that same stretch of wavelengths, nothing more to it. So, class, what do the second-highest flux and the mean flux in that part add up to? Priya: 122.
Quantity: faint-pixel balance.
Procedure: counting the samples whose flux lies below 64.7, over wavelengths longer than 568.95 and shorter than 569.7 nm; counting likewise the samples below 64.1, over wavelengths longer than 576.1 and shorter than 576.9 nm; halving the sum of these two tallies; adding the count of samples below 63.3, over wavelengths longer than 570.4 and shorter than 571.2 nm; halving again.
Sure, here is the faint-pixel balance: 4.5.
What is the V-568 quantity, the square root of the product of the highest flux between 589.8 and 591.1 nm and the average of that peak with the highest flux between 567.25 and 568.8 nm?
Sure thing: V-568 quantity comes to 58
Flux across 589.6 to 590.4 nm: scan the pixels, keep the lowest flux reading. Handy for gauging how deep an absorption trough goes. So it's 51.29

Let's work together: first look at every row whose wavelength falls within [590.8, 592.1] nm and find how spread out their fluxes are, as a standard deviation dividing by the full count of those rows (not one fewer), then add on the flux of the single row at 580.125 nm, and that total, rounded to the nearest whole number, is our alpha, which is 69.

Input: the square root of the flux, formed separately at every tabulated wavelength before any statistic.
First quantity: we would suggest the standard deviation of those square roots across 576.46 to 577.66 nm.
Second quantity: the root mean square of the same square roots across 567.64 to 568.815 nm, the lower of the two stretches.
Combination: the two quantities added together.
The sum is 7.91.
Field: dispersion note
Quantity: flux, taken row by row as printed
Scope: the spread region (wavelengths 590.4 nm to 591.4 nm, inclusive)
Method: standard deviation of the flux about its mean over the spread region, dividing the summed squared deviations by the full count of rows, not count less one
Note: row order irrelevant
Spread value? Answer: 3.0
